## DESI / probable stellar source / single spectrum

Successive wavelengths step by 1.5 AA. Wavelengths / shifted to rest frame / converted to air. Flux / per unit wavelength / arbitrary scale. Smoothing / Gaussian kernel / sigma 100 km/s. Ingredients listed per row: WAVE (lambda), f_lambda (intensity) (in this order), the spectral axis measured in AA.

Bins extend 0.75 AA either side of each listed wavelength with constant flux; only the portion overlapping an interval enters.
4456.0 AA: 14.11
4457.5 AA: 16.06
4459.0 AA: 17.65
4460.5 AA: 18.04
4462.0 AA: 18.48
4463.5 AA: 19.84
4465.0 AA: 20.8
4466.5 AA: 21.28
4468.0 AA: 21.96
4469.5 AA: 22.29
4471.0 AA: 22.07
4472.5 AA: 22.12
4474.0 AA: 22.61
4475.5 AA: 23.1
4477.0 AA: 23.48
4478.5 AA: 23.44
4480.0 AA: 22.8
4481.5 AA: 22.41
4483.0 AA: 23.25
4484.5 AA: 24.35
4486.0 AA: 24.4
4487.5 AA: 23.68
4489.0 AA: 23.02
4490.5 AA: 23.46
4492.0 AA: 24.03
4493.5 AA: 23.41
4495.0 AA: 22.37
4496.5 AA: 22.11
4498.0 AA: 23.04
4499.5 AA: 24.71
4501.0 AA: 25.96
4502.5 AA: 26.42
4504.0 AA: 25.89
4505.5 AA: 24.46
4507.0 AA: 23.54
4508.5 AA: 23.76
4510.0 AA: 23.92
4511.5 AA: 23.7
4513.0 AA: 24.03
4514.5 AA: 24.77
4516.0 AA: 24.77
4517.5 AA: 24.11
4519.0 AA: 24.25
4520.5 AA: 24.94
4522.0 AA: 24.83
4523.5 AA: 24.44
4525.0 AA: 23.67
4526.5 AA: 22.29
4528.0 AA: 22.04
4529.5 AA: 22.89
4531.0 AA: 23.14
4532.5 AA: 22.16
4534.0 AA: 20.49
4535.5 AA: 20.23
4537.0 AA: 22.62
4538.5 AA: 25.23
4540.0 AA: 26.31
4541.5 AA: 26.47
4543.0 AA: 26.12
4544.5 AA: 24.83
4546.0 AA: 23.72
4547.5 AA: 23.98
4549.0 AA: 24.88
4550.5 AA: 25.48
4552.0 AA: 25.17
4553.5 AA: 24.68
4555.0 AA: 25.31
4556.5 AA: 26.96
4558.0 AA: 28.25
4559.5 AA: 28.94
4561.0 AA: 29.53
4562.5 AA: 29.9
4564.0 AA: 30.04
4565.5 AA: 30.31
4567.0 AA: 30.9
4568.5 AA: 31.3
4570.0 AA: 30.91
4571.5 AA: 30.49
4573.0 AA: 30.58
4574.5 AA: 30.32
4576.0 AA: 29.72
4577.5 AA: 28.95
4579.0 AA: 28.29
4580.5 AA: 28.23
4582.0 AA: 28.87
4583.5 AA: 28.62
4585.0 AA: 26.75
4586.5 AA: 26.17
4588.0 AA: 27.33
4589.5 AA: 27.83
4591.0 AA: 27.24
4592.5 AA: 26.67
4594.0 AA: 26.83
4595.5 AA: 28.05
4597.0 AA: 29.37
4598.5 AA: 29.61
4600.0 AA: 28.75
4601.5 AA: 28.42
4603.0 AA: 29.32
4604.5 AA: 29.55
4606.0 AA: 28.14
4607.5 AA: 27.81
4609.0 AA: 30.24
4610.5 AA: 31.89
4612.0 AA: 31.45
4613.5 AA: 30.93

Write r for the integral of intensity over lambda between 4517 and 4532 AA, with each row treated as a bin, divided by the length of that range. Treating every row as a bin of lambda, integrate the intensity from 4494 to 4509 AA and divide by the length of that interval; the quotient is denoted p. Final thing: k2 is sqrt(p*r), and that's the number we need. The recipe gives 23.9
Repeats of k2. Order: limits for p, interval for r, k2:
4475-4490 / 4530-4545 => 23.6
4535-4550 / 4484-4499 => 24.0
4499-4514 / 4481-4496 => 24.0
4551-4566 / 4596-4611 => 28.5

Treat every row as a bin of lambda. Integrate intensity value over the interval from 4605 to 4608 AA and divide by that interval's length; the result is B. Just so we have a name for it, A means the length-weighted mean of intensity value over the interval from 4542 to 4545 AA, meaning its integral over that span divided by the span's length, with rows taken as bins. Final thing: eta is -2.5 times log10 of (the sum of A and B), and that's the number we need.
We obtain -4.33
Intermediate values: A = 25.6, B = 28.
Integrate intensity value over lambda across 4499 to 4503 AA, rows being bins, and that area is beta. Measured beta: 103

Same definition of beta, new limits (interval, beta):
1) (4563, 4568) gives 152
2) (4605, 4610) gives 145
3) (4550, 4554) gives 100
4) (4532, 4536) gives 84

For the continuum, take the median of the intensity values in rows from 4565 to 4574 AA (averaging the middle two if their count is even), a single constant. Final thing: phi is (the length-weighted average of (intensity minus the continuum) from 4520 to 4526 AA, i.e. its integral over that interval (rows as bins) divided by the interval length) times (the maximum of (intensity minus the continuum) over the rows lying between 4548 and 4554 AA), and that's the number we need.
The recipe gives 34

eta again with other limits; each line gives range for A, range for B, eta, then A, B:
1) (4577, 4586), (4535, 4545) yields -4.31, 28.2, 25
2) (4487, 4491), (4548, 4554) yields -4.21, 23.4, 25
